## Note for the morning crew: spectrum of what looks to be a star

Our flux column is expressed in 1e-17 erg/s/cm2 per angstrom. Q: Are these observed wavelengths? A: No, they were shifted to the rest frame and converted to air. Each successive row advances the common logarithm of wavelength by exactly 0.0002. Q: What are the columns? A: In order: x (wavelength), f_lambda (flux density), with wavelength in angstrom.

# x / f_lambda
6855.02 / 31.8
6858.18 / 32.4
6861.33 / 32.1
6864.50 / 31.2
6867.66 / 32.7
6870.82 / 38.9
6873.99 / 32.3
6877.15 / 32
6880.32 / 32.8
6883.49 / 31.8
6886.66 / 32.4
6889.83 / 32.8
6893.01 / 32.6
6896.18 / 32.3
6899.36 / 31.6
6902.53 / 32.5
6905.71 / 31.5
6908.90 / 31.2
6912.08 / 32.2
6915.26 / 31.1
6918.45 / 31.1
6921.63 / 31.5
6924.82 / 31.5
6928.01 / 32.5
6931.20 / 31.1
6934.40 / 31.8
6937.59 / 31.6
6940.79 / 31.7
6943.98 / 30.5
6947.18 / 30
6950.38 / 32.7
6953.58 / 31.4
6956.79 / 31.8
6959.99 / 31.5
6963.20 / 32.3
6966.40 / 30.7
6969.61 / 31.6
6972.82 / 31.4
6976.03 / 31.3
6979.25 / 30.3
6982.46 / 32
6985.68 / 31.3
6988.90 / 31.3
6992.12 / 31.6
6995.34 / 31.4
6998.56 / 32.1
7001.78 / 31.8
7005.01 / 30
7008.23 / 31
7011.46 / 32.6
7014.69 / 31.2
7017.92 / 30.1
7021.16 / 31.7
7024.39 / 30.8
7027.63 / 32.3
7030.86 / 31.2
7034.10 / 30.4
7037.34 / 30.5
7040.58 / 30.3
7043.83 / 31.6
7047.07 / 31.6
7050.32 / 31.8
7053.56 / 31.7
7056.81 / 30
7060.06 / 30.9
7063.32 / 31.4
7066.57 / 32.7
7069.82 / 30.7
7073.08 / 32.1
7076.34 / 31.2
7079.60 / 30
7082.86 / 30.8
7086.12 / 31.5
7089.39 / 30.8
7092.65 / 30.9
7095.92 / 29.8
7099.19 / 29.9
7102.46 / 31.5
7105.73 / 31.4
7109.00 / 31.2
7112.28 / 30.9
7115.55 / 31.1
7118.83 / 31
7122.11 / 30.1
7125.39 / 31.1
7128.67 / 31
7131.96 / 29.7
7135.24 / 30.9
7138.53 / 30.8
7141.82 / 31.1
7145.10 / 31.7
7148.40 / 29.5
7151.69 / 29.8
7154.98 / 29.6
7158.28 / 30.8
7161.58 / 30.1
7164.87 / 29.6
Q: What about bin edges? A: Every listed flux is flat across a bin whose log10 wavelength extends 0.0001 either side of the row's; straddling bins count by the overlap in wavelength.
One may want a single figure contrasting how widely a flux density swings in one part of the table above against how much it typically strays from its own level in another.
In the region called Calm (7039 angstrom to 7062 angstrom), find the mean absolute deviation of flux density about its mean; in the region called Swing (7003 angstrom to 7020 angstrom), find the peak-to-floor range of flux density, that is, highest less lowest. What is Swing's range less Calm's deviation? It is 1.98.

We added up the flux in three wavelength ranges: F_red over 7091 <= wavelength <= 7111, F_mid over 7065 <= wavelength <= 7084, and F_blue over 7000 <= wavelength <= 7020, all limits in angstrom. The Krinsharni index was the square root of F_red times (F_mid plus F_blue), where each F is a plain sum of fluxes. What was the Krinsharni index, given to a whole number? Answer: 263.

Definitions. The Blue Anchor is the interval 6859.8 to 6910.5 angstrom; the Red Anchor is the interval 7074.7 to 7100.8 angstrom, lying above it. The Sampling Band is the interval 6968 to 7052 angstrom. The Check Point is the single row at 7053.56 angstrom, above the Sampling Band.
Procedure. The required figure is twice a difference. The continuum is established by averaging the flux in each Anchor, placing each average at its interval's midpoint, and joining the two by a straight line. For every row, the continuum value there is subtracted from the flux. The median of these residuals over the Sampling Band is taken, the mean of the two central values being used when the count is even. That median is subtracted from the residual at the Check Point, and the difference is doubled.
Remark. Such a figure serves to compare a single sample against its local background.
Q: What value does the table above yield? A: 1.8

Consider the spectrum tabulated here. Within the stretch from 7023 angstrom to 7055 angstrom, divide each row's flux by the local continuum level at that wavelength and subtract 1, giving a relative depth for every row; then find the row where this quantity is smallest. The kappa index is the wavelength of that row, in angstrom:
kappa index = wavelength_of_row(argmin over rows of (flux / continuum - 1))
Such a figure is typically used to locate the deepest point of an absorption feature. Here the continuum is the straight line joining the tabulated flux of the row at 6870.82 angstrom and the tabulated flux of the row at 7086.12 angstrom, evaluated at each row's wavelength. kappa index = 7034.10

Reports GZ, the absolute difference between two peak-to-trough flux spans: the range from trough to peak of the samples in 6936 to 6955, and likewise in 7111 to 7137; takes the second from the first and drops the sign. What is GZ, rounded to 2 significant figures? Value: 1.3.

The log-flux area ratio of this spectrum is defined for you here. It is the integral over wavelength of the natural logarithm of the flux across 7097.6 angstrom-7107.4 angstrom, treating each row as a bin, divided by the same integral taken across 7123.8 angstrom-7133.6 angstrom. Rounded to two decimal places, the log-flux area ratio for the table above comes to 1.00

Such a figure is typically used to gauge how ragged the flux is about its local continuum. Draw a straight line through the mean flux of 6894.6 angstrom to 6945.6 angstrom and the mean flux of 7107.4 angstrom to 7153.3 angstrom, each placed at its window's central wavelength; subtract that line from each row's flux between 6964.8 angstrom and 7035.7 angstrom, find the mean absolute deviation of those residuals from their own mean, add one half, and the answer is 1.01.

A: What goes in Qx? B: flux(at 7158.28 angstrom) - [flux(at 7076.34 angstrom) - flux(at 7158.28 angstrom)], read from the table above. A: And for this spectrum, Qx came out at 30.4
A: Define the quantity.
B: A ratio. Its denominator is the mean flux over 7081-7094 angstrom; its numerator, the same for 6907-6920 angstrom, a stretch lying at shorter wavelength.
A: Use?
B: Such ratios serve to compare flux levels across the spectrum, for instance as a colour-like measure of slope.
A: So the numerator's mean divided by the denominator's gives 1.01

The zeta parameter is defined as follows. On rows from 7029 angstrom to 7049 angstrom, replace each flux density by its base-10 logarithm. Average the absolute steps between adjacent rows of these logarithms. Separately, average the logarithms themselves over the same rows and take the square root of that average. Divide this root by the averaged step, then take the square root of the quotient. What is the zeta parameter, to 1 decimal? 13.4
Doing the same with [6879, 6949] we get 12.0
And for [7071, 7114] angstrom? 11.5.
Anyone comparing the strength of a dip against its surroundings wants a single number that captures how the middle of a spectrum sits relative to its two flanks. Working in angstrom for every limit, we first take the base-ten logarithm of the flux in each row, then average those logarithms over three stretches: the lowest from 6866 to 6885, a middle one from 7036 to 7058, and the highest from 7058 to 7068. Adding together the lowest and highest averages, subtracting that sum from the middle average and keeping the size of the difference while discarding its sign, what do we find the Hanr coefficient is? 1.53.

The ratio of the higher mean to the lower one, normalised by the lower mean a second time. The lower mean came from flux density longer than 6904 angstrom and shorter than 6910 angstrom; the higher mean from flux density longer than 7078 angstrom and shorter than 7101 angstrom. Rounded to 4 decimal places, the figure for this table 0.0311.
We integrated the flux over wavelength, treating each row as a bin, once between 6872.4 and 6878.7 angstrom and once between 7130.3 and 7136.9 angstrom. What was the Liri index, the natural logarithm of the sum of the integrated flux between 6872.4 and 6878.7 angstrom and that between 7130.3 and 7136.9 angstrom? 6.00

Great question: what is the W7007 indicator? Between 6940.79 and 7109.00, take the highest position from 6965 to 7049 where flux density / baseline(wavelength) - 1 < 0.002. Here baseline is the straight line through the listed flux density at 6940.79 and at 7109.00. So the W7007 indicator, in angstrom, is 7040.58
